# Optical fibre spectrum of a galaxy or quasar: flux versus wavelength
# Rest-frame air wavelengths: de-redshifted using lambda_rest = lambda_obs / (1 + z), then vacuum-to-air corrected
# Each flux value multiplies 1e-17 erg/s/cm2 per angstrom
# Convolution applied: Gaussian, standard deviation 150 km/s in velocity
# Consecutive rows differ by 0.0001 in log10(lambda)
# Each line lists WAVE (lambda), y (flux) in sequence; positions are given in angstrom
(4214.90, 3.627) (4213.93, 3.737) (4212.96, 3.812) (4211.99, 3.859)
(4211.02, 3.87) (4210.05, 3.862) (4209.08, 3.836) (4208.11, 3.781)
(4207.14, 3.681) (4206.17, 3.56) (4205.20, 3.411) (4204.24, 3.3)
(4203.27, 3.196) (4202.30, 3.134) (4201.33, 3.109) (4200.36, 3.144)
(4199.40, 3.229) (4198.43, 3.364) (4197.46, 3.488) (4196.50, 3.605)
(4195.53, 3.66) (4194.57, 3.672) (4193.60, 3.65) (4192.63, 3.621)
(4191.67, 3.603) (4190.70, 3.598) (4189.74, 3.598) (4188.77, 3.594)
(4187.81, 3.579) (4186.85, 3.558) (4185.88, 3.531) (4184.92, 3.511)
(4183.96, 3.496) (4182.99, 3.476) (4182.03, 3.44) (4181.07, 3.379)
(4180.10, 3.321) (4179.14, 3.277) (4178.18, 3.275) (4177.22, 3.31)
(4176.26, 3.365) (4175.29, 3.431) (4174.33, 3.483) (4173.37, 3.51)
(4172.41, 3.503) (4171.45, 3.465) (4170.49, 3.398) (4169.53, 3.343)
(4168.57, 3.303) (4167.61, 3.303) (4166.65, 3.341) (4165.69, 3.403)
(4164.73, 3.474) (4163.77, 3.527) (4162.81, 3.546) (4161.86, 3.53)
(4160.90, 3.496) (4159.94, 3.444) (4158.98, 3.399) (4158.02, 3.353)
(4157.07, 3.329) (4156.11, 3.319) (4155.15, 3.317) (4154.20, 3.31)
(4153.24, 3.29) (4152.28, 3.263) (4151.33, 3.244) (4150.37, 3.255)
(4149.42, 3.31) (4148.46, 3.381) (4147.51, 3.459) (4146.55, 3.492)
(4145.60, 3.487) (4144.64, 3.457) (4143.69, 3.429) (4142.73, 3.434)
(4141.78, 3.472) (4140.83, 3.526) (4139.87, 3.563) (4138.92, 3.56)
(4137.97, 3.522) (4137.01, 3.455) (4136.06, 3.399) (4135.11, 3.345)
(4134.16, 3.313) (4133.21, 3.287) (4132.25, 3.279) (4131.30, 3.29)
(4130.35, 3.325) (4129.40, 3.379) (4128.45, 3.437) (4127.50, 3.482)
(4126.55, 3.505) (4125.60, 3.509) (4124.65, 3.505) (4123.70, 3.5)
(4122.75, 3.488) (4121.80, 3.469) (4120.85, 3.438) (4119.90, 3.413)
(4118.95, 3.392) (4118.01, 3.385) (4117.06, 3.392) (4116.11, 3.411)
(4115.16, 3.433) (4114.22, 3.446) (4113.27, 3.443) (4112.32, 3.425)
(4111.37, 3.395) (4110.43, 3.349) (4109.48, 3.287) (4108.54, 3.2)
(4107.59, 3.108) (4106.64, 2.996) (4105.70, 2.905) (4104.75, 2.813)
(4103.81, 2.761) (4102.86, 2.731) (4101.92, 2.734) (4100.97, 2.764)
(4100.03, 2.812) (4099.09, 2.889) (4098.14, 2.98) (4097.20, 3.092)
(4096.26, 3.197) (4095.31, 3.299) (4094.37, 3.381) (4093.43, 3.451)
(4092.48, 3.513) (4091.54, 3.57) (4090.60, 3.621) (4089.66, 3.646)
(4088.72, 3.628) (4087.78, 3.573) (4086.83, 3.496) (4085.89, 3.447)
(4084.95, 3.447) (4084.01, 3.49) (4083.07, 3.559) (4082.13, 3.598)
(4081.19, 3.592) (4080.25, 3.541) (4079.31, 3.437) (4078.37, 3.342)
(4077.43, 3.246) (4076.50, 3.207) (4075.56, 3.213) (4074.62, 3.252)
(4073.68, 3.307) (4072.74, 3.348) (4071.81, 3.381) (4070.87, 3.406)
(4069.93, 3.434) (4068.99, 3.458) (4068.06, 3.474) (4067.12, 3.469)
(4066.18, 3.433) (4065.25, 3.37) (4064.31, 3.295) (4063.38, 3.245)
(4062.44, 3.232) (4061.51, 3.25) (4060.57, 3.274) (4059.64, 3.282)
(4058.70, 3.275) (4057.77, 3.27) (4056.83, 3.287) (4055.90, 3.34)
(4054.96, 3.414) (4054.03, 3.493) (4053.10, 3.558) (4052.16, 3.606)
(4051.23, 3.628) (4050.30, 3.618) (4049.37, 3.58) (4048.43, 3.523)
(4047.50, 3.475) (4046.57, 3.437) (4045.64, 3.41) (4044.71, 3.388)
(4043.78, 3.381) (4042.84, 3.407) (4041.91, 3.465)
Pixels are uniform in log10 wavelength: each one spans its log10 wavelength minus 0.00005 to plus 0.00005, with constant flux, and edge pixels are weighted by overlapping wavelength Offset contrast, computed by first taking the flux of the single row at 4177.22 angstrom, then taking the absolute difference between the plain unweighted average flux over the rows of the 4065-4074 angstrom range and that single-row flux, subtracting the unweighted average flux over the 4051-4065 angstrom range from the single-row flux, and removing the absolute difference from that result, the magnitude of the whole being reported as 0.15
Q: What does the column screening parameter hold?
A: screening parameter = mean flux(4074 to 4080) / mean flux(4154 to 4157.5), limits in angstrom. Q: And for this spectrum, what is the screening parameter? 0.99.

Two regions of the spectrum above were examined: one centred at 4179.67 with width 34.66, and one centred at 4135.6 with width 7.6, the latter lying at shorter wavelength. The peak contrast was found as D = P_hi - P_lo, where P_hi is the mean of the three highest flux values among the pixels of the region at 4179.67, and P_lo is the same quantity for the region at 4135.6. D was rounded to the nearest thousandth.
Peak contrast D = 0.148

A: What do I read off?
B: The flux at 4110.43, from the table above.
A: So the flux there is 3.349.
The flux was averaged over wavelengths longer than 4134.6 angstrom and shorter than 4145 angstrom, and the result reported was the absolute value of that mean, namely 3.47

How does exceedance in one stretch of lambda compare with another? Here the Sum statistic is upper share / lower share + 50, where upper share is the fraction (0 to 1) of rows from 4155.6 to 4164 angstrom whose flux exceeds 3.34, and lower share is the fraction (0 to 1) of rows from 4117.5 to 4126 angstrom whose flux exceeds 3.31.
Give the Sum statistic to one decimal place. 50.8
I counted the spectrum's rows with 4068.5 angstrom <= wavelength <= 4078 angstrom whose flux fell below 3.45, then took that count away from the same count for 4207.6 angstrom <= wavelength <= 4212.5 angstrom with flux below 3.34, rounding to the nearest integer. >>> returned -9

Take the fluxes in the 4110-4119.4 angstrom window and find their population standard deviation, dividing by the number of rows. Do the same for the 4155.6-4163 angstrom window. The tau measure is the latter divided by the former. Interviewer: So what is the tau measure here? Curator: 2.9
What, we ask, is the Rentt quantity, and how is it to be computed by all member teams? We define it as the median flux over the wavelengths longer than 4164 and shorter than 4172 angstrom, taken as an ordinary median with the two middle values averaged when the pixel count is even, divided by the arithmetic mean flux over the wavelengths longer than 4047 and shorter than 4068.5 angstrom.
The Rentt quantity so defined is 0.99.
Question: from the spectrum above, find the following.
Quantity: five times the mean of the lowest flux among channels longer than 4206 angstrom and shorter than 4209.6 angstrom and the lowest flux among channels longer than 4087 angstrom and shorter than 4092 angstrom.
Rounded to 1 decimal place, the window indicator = 17.8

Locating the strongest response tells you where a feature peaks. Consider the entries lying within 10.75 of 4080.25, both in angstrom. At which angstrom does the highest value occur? 4089.66 angstrom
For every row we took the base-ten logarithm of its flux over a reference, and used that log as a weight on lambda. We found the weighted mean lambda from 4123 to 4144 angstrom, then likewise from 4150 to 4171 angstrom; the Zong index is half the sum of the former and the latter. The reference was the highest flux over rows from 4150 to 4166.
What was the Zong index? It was 4146.1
